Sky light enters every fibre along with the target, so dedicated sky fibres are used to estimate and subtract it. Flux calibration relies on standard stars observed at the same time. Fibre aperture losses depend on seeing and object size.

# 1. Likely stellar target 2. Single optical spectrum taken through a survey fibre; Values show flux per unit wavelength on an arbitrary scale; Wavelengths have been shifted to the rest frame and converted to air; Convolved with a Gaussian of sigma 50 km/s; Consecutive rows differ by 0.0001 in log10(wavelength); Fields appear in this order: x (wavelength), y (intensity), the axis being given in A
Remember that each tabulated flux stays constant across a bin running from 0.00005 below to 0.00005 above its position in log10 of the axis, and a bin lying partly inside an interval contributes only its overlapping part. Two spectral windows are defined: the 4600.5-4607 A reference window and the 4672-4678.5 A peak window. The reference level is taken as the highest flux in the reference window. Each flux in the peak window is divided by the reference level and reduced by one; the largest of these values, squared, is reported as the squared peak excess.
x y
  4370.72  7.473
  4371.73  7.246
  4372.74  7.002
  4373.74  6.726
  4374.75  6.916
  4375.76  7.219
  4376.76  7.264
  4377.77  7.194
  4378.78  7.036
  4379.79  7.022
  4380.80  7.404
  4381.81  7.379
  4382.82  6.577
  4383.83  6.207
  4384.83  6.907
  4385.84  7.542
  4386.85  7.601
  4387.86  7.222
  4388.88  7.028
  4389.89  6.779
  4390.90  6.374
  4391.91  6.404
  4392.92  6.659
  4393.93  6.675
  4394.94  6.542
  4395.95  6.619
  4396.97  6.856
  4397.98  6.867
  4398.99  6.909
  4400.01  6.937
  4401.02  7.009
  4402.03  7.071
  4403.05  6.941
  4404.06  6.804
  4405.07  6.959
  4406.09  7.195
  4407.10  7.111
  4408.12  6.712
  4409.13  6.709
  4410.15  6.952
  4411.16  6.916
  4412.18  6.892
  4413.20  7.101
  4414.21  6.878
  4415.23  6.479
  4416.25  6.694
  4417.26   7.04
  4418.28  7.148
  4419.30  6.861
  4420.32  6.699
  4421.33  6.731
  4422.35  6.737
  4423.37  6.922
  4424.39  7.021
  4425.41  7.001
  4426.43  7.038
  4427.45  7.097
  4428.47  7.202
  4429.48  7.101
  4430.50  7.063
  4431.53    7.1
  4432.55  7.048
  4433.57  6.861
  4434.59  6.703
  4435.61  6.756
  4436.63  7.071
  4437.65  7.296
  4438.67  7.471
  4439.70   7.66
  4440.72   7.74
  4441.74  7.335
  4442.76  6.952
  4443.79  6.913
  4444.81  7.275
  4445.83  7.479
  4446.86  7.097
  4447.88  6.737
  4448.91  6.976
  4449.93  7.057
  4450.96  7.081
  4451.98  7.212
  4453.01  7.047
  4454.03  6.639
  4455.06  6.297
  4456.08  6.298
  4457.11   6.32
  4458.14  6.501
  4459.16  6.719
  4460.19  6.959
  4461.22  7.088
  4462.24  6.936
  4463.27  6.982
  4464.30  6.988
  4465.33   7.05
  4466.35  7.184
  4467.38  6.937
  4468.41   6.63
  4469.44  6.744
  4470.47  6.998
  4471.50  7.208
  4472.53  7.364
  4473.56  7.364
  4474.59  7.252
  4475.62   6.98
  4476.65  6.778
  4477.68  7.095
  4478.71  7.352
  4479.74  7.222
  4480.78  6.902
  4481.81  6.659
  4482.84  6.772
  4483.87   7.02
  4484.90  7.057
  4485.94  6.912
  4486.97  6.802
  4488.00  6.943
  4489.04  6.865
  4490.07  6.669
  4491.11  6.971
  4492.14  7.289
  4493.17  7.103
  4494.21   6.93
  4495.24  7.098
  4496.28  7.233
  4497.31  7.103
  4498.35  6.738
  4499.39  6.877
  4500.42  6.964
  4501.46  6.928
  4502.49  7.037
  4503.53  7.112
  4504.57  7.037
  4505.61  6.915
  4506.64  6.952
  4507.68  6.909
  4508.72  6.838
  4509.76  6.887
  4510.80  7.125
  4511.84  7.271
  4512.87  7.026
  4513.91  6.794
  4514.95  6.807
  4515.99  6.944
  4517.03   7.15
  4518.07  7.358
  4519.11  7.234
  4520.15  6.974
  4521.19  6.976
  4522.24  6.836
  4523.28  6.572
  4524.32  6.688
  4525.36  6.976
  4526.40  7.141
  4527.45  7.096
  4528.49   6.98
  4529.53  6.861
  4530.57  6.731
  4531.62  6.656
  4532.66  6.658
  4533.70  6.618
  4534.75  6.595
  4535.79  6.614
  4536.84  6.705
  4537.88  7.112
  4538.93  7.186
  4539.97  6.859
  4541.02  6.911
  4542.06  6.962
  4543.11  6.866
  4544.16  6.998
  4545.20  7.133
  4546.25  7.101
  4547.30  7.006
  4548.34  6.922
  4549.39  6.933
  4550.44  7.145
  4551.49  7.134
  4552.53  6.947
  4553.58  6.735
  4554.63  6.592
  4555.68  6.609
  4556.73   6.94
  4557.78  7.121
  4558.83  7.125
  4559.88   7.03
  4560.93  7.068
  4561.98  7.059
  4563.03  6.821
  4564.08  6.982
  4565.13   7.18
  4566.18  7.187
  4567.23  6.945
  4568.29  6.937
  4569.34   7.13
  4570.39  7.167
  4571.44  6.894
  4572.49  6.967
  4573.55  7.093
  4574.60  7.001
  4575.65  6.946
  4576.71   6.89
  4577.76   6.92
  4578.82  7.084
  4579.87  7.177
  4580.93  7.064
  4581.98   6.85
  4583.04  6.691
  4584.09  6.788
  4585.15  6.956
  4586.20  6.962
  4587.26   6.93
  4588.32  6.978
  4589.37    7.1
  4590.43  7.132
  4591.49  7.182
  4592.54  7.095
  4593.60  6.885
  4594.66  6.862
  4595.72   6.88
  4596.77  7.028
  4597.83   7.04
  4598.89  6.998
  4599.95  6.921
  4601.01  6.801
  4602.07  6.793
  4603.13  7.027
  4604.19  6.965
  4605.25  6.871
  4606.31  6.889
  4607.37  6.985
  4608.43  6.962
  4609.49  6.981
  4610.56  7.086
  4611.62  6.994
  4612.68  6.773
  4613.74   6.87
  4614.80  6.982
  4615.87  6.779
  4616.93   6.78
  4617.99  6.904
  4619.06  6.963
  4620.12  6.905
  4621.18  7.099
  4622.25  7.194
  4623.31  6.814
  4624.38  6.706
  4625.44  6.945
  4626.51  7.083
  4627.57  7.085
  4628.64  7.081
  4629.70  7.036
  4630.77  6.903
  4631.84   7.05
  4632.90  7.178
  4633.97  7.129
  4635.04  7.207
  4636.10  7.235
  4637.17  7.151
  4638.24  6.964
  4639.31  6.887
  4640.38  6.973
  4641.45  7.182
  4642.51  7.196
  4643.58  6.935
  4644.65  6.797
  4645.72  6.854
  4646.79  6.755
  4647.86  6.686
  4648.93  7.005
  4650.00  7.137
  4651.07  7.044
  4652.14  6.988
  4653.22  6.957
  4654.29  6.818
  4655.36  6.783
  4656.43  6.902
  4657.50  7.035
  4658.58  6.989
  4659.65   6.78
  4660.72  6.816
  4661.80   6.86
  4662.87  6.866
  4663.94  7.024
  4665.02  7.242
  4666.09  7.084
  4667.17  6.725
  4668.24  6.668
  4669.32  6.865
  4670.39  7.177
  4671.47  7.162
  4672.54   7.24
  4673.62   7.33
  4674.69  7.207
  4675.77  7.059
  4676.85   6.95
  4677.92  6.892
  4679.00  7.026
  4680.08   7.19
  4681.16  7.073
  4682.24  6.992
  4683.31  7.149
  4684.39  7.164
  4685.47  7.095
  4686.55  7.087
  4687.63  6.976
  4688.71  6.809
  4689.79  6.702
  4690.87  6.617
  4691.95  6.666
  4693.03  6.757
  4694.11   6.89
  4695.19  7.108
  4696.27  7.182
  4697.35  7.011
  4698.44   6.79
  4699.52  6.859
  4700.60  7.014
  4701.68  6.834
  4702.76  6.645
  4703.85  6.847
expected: 0.0019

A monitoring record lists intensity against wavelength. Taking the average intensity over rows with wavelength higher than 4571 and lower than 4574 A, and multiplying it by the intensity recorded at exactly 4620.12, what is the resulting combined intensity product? 48.2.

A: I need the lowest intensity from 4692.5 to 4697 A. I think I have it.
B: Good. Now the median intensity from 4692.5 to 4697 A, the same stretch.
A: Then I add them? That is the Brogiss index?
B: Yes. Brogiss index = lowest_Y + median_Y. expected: 13.8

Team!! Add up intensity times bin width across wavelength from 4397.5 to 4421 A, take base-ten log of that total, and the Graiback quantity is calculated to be 2.21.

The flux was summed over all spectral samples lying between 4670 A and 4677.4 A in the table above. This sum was 50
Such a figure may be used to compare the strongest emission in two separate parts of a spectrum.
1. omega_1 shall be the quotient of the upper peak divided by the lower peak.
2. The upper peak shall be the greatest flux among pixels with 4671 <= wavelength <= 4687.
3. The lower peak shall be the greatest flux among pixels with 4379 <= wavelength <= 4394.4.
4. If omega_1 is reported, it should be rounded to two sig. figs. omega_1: 0.96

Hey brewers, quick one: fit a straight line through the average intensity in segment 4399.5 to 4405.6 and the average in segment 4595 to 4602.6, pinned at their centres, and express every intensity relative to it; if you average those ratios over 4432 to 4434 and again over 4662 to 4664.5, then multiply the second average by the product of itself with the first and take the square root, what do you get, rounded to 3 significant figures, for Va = 1.01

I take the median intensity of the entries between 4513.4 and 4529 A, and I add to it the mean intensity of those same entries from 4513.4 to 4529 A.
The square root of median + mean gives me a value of 3.73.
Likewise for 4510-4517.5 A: 3.75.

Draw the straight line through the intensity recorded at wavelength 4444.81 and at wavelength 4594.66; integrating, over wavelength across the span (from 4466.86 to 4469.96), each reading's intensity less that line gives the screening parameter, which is -1.36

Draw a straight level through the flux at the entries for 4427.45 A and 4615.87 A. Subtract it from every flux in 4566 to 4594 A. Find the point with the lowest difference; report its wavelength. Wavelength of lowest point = 4583.04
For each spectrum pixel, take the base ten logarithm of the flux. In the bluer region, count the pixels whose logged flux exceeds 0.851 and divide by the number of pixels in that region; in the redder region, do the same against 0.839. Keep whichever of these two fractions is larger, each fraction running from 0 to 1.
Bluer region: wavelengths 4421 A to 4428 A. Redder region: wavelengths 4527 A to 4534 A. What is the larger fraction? 0.29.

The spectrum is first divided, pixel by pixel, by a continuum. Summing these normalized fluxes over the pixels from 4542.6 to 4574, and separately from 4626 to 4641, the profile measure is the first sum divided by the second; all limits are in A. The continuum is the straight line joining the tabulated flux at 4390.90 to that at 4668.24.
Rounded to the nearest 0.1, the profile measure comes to 2.1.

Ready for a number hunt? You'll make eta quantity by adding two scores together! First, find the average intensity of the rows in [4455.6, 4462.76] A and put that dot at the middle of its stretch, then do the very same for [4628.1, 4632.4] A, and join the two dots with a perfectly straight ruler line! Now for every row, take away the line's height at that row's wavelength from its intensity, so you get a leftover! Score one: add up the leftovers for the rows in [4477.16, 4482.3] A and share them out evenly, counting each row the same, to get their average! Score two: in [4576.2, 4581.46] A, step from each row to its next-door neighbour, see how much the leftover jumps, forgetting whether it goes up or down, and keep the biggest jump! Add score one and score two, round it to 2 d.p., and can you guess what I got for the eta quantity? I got 0.48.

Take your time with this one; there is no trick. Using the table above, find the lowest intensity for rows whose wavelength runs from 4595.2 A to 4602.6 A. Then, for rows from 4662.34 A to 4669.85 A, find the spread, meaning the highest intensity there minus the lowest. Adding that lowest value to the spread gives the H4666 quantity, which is 7.37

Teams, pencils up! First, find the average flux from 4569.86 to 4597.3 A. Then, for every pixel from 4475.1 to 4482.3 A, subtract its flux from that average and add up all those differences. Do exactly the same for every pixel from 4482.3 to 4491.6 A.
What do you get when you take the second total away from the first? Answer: -0.94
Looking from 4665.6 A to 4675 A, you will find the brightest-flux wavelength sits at 4673.62 A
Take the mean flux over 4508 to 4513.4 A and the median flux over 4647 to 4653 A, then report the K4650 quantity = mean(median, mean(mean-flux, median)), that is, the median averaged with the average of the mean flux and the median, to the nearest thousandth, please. 7.011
